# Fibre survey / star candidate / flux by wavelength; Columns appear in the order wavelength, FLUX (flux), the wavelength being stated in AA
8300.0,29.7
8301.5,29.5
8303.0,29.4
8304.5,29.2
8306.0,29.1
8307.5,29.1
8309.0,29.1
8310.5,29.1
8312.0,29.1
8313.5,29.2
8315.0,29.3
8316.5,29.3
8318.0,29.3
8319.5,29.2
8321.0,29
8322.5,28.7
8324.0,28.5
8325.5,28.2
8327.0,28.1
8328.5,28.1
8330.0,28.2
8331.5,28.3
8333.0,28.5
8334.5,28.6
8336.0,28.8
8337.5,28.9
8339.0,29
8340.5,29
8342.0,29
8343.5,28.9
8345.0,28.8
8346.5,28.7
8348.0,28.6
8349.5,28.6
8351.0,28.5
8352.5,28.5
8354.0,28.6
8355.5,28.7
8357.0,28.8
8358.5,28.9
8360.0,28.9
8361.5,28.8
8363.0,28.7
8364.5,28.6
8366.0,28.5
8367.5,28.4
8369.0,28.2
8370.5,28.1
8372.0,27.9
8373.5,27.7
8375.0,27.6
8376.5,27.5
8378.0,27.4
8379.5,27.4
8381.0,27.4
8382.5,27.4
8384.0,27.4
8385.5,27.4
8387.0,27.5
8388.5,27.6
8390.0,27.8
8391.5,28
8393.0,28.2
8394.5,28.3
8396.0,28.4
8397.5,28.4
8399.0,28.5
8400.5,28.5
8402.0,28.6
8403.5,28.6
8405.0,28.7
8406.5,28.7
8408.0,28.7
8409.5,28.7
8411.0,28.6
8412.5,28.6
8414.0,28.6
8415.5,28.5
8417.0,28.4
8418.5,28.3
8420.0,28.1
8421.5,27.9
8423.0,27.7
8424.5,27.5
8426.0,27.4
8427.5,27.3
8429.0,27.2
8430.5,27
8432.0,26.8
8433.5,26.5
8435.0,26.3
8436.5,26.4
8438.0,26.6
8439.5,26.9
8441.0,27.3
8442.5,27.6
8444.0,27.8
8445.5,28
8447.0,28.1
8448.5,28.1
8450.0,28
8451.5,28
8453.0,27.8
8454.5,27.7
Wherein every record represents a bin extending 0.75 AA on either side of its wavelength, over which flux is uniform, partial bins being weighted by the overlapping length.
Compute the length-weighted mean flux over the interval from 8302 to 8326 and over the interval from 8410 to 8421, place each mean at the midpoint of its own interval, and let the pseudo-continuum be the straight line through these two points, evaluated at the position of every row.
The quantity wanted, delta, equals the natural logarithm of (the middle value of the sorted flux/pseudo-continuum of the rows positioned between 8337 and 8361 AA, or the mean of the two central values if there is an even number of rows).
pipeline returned -0.002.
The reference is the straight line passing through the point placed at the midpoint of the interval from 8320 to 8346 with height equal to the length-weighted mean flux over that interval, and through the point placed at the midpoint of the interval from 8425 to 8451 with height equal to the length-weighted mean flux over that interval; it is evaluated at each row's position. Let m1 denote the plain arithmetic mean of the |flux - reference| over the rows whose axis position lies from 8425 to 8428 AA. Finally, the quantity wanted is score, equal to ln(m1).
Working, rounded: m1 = 0.06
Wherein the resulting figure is -2.8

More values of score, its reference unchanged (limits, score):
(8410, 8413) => 0.0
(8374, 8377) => -0.6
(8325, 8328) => -0.6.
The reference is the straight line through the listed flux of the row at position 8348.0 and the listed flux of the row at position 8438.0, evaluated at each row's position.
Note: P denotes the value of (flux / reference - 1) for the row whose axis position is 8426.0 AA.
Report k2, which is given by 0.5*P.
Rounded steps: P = 0.02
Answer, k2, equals 0.010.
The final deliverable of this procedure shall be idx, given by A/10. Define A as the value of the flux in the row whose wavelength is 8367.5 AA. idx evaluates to 2.84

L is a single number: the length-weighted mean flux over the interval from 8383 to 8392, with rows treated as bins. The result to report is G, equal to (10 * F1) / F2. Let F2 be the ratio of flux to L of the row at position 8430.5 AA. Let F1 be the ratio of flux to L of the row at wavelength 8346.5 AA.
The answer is 10.6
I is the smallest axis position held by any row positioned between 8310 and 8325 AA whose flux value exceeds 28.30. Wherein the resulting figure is 8310.5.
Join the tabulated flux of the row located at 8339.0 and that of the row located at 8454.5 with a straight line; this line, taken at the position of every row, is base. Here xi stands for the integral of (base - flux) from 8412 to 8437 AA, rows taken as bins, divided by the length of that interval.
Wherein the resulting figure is 0.5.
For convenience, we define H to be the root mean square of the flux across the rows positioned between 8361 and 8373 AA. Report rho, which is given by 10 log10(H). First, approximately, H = 28.4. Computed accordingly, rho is 14.5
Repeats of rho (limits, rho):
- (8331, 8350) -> 14.6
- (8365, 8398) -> 14.4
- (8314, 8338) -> 14.6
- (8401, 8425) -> 14.5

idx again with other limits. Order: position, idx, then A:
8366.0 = 2.85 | 28.5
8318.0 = 2.93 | 29.3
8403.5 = 2.86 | 28.6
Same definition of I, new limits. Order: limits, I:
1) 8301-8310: 8301.5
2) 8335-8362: 8336.0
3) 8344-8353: 8345.0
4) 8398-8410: 8399.0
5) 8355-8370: 8355.5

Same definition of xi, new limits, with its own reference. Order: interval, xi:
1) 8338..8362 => 0.1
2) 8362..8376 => 0.5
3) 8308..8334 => 0.4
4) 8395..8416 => -0.3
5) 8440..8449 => 0.0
